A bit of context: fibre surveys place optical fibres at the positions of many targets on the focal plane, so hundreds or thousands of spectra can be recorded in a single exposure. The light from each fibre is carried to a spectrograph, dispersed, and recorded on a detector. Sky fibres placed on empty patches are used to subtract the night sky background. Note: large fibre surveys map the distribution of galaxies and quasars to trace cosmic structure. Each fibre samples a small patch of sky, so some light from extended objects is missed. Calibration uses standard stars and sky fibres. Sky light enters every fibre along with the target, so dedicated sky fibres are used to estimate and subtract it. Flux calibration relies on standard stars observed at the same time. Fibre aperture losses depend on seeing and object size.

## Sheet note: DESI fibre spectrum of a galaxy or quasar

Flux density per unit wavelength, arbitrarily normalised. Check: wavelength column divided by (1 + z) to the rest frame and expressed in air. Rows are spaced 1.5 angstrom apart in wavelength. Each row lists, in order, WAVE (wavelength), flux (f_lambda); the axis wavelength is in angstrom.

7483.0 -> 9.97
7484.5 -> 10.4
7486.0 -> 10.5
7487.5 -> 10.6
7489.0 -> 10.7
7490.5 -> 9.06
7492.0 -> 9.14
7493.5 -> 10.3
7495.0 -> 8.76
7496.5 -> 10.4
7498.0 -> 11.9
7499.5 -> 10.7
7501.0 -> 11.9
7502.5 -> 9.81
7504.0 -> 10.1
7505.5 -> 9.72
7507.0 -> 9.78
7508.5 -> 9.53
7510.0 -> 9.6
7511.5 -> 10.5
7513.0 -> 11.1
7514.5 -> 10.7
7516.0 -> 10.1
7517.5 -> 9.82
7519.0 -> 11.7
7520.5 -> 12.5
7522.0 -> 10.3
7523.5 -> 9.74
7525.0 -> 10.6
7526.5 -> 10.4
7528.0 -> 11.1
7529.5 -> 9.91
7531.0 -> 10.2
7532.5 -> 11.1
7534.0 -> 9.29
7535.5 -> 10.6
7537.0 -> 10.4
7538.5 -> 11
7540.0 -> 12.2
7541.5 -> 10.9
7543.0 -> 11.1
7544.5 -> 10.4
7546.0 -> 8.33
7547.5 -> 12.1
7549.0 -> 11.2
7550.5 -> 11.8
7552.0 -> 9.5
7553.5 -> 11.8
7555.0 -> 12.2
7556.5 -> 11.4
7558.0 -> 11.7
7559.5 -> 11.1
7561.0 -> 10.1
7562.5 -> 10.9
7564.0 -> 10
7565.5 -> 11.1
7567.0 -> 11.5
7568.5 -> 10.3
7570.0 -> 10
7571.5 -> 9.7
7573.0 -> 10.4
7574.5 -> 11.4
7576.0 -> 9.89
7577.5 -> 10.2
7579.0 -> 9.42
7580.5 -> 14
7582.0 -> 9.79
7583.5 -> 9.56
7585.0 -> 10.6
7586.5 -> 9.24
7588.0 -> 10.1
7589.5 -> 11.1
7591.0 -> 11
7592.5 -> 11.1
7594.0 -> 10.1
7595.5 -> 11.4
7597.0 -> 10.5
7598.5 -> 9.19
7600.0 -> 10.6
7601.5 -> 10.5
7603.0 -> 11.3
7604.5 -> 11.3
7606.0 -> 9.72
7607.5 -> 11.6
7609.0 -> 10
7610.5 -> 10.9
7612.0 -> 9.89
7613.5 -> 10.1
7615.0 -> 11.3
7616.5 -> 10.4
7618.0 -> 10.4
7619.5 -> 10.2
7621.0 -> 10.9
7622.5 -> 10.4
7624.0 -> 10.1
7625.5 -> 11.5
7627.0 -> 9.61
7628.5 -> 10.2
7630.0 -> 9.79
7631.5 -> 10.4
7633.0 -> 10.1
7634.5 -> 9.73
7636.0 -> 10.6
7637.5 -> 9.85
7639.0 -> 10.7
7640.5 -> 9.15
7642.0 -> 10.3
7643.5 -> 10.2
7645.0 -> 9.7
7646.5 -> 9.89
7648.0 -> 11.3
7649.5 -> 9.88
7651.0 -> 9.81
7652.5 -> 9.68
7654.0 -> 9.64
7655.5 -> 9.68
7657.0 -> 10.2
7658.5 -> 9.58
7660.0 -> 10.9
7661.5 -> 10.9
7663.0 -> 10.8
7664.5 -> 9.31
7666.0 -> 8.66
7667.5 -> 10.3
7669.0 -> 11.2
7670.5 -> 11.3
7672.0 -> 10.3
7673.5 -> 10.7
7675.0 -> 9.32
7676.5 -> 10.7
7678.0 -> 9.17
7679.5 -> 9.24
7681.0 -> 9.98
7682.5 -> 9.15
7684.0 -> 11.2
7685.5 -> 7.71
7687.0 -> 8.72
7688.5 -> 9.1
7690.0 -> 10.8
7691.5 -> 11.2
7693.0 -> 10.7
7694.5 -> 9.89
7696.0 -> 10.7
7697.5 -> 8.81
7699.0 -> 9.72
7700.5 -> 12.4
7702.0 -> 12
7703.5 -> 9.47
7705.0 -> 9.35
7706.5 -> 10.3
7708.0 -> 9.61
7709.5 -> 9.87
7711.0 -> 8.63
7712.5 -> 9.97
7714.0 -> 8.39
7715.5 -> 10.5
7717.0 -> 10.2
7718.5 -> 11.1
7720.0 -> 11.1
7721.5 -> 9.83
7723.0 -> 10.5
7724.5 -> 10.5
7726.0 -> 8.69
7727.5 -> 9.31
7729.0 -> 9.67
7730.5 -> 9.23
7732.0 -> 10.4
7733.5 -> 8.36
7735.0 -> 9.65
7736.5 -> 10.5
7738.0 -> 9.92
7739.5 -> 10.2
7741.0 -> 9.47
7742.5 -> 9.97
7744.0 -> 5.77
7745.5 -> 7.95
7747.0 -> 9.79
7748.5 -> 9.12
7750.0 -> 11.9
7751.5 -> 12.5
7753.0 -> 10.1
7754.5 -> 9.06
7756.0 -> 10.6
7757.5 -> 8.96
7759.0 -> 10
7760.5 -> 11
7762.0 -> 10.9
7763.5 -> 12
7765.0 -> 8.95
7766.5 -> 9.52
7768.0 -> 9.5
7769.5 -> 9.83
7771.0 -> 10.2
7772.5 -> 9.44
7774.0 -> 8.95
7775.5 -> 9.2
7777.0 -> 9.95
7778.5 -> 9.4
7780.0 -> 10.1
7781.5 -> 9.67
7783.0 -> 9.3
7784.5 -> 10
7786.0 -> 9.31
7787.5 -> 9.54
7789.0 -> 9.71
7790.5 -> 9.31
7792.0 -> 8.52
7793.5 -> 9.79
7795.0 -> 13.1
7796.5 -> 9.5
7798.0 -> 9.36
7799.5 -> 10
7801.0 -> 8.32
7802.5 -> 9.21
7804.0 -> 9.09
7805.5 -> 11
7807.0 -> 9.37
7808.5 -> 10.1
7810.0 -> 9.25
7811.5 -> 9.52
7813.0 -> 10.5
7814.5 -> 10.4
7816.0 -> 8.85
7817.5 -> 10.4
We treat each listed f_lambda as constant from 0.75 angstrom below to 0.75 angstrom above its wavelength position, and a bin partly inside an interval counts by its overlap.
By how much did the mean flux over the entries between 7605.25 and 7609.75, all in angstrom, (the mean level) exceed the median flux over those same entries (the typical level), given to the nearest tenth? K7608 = 0.4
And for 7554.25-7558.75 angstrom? 0.1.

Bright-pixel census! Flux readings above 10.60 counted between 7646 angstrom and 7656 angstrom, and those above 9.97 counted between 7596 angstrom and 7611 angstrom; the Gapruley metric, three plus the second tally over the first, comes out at 11.0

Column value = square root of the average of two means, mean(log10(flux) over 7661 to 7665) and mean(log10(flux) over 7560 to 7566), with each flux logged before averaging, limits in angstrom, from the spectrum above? 1.009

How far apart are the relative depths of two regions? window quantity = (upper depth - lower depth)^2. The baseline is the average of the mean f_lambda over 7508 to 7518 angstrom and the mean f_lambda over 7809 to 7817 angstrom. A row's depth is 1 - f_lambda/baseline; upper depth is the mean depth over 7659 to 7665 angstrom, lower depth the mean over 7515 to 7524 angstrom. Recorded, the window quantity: 0.0005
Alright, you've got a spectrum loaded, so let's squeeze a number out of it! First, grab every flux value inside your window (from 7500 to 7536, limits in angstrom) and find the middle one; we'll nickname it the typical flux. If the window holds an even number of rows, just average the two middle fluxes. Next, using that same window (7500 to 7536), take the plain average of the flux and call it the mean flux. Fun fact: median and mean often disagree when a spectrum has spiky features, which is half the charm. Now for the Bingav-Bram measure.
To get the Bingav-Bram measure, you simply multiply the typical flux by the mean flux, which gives 107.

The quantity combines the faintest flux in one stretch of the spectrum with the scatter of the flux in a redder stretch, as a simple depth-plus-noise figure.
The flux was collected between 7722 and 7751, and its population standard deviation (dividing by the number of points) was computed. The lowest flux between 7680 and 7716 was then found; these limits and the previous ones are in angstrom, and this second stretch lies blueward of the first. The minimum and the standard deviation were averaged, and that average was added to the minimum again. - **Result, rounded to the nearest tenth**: 12.2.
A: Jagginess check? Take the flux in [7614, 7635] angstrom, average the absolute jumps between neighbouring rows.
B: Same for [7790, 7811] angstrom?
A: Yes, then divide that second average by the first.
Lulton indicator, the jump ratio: 2.1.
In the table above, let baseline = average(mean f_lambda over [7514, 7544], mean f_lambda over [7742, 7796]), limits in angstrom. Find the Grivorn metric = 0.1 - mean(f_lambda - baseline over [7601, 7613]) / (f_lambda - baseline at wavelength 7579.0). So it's 1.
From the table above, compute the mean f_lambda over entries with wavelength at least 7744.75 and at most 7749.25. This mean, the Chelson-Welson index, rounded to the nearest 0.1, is 9.0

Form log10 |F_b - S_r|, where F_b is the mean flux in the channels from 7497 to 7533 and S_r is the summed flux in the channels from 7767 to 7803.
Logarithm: 2.34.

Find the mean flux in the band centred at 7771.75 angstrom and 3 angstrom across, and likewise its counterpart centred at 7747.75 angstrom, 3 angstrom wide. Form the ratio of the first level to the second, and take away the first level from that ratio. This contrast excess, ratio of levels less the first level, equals -8.78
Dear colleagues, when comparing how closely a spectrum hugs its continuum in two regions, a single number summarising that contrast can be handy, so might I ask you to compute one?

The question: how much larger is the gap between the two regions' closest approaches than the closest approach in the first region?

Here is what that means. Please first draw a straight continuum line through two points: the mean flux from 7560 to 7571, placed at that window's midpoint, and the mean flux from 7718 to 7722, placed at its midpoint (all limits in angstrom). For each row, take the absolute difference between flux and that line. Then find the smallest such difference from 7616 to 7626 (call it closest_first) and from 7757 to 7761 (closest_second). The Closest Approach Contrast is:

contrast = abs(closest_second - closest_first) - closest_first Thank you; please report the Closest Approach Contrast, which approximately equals -0.1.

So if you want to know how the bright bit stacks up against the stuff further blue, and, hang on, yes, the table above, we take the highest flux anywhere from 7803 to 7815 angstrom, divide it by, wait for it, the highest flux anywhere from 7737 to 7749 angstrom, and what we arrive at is 1.08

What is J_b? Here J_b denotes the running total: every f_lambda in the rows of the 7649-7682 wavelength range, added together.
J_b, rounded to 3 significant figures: 221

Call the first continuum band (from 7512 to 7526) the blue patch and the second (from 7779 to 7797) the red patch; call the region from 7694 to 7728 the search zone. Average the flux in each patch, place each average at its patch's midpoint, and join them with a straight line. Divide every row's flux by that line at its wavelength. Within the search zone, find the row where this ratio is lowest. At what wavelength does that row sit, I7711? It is 7714.0 angstrom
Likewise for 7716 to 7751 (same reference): 7744.0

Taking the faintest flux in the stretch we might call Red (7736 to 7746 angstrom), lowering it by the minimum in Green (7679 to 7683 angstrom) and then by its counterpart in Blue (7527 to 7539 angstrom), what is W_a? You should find -12.7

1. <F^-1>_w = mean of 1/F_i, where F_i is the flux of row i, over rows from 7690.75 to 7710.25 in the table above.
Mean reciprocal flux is 0.098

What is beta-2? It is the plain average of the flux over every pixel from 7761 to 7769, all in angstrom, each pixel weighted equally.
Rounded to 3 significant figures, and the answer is 10.2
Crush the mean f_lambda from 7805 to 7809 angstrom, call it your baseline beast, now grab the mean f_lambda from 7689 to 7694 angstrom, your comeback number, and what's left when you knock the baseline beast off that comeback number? 0.7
